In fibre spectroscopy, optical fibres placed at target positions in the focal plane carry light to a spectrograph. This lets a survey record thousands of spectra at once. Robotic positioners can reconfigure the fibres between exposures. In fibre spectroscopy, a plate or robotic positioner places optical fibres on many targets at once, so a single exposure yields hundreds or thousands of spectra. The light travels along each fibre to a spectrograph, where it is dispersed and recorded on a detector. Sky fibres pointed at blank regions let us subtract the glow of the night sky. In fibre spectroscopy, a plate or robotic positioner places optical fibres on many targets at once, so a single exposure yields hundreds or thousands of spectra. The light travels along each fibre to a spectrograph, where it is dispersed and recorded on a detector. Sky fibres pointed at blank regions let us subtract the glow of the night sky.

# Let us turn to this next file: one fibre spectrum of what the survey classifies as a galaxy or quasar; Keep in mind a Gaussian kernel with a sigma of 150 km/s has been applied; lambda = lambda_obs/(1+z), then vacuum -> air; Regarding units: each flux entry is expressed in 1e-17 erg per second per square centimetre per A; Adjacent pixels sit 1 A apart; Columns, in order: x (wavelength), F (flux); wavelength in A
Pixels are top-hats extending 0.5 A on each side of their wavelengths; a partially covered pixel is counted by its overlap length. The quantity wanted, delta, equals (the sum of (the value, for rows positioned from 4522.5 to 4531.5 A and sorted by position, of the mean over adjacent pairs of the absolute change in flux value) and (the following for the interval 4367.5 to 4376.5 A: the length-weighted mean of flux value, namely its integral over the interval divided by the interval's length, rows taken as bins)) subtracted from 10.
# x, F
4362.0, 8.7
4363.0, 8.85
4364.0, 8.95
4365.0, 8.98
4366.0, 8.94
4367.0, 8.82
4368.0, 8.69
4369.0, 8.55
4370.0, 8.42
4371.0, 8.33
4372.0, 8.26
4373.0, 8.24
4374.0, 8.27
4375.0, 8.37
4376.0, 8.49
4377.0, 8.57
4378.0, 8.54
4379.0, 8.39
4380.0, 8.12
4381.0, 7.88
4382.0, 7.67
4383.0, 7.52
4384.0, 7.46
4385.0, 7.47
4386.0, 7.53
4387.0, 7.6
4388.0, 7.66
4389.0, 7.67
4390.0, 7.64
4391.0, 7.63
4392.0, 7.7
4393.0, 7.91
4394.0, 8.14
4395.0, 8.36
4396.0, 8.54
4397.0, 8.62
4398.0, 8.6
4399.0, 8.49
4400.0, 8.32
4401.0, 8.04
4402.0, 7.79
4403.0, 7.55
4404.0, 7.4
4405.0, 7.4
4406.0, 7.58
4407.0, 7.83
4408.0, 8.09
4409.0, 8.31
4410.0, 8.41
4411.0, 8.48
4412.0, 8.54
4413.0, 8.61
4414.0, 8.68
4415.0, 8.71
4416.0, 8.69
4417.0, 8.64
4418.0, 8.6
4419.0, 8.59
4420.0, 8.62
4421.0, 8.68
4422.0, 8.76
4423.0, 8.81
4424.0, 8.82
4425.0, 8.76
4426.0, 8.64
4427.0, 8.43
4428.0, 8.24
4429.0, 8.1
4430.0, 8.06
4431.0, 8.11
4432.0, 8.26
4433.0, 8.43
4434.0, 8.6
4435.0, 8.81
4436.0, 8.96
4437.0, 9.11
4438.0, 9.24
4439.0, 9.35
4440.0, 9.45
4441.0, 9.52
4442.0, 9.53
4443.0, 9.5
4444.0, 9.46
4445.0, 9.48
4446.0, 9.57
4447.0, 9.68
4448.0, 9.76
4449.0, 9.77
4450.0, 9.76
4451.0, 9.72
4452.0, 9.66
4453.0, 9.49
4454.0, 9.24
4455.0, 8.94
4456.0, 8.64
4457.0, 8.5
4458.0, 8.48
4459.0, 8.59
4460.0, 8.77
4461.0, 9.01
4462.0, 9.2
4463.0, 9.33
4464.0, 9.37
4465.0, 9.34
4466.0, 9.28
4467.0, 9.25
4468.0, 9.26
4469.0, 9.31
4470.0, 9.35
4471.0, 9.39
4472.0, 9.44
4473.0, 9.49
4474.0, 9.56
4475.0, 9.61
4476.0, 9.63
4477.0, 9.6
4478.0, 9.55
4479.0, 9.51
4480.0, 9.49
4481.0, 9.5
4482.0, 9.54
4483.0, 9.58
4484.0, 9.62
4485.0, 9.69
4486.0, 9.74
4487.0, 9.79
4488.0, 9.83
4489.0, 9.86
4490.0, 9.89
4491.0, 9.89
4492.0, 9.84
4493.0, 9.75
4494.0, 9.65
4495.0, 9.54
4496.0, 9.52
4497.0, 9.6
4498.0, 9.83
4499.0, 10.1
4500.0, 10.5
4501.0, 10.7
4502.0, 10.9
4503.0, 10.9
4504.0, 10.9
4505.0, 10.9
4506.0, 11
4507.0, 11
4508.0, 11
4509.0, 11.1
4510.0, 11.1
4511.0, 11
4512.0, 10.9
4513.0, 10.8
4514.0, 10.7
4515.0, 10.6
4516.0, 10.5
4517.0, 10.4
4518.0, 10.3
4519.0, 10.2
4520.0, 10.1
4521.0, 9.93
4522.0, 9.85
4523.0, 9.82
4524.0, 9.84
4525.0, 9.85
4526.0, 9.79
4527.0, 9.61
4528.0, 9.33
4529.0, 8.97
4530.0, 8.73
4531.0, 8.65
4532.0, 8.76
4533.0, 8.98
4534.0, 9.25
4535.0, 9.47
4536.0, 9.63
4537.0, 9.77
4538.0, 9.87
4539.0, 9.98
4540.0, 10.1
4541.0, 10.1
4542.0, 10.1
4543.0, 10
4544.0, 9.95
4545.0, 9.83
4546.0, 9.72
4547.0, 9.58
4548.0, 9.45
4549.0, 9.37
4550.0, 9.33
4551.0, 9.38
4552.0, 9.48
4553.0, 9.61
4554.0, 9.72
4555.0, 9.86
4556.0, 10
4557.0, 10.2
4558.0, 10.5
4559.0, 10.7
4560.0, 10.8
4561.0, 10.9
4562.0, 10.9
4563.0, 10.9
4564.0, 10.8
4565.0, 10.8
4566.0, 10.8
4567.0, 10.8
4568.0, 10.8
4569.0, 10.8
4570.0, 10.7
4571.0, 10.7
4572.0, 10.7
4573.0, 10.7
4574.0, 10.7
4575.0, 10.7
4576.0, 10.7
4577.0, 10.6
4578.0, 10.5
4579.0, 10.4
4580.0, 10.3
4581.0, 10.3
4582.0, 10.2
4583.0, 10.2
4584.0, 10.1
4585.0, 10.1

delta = 1.4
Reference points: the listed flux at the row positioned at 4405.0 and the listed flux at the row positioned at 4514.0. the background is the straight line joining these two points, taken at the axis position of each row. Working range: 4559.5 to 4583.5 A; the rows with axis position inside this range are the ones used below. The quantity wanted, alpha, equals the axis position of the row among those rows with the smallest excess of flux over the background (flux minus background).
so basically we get 4583.0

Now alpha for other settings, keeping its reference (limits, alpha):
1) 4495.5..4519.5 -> 4519.0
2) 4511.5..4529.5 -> 4529.0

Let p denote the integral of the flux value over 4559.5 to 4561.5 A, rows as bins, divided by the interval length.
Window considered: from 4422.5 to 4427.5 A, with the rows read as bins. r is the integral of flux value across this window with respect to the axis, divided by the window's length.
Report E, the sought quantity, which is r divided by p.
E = 0.80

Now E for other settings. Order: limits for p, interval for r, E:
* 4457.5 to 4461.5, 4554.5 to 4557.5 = 1.15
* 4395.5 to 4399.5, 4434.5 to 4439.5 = 1.06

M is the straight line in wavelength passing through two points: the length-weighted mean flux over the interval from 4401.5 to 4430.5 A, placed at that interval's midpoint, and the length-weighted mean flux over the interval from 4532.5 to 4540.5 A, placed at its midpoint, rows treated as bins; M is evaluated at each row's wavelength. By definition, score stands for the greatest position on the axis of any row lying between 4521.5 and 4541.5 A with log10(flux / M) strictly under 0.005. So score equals 4536.0 A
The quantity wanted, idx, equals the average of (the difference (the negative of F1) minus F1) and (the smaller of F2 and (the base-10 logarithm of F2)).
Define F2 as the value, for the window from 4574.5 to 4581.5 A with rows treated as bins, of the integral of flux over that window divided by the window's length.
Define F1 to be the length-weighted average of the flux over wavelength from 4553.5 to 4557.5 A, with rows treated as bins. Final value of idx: -9.4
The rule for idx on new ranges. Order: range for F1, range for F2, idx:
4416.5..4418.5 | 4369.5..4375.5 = -8.2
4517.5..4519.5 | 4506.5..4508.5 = -9.7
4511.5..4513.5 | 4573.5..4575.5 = -10.3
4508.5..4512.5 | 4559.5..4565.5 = -10.5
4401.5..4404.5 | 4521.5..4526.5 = -7.1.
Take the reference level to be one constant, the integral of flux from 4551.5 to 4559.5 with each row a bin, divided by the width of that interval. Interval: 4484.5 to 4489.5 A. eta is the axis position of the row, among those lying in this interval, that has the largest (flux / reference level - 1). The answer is 4489.0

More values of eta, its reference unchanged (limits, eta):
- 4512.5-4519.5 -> 4513.0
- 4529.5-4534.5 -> 4534.0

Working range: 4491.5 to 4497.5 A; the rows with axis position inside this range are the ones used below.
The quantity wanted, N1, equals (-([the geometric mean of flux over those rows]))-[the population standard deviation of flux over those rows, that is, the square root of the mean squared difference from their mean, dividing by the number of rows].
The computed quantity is -9.8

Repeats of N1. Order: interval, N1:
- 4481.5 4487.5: -9.7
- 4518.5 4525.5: -10.1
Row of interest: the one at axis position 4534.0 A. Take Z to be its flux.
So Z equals 9.25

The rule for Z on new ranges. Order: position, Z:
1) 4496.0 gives 9.52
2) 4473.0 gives 9.49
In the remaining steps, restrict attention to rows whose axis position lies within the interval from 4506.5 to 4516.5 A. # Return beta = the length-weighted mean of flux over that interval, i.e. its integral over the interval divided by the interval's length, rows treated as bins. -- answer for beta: 10.9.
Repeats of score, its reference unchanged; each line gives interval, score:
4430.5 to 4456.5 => 4456.0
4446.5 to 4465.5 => 4460.0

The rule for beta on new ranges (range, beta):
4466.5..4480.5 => 9.5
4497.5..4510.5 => 10.8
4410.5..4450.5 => 8.9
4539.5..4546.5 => 10.0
